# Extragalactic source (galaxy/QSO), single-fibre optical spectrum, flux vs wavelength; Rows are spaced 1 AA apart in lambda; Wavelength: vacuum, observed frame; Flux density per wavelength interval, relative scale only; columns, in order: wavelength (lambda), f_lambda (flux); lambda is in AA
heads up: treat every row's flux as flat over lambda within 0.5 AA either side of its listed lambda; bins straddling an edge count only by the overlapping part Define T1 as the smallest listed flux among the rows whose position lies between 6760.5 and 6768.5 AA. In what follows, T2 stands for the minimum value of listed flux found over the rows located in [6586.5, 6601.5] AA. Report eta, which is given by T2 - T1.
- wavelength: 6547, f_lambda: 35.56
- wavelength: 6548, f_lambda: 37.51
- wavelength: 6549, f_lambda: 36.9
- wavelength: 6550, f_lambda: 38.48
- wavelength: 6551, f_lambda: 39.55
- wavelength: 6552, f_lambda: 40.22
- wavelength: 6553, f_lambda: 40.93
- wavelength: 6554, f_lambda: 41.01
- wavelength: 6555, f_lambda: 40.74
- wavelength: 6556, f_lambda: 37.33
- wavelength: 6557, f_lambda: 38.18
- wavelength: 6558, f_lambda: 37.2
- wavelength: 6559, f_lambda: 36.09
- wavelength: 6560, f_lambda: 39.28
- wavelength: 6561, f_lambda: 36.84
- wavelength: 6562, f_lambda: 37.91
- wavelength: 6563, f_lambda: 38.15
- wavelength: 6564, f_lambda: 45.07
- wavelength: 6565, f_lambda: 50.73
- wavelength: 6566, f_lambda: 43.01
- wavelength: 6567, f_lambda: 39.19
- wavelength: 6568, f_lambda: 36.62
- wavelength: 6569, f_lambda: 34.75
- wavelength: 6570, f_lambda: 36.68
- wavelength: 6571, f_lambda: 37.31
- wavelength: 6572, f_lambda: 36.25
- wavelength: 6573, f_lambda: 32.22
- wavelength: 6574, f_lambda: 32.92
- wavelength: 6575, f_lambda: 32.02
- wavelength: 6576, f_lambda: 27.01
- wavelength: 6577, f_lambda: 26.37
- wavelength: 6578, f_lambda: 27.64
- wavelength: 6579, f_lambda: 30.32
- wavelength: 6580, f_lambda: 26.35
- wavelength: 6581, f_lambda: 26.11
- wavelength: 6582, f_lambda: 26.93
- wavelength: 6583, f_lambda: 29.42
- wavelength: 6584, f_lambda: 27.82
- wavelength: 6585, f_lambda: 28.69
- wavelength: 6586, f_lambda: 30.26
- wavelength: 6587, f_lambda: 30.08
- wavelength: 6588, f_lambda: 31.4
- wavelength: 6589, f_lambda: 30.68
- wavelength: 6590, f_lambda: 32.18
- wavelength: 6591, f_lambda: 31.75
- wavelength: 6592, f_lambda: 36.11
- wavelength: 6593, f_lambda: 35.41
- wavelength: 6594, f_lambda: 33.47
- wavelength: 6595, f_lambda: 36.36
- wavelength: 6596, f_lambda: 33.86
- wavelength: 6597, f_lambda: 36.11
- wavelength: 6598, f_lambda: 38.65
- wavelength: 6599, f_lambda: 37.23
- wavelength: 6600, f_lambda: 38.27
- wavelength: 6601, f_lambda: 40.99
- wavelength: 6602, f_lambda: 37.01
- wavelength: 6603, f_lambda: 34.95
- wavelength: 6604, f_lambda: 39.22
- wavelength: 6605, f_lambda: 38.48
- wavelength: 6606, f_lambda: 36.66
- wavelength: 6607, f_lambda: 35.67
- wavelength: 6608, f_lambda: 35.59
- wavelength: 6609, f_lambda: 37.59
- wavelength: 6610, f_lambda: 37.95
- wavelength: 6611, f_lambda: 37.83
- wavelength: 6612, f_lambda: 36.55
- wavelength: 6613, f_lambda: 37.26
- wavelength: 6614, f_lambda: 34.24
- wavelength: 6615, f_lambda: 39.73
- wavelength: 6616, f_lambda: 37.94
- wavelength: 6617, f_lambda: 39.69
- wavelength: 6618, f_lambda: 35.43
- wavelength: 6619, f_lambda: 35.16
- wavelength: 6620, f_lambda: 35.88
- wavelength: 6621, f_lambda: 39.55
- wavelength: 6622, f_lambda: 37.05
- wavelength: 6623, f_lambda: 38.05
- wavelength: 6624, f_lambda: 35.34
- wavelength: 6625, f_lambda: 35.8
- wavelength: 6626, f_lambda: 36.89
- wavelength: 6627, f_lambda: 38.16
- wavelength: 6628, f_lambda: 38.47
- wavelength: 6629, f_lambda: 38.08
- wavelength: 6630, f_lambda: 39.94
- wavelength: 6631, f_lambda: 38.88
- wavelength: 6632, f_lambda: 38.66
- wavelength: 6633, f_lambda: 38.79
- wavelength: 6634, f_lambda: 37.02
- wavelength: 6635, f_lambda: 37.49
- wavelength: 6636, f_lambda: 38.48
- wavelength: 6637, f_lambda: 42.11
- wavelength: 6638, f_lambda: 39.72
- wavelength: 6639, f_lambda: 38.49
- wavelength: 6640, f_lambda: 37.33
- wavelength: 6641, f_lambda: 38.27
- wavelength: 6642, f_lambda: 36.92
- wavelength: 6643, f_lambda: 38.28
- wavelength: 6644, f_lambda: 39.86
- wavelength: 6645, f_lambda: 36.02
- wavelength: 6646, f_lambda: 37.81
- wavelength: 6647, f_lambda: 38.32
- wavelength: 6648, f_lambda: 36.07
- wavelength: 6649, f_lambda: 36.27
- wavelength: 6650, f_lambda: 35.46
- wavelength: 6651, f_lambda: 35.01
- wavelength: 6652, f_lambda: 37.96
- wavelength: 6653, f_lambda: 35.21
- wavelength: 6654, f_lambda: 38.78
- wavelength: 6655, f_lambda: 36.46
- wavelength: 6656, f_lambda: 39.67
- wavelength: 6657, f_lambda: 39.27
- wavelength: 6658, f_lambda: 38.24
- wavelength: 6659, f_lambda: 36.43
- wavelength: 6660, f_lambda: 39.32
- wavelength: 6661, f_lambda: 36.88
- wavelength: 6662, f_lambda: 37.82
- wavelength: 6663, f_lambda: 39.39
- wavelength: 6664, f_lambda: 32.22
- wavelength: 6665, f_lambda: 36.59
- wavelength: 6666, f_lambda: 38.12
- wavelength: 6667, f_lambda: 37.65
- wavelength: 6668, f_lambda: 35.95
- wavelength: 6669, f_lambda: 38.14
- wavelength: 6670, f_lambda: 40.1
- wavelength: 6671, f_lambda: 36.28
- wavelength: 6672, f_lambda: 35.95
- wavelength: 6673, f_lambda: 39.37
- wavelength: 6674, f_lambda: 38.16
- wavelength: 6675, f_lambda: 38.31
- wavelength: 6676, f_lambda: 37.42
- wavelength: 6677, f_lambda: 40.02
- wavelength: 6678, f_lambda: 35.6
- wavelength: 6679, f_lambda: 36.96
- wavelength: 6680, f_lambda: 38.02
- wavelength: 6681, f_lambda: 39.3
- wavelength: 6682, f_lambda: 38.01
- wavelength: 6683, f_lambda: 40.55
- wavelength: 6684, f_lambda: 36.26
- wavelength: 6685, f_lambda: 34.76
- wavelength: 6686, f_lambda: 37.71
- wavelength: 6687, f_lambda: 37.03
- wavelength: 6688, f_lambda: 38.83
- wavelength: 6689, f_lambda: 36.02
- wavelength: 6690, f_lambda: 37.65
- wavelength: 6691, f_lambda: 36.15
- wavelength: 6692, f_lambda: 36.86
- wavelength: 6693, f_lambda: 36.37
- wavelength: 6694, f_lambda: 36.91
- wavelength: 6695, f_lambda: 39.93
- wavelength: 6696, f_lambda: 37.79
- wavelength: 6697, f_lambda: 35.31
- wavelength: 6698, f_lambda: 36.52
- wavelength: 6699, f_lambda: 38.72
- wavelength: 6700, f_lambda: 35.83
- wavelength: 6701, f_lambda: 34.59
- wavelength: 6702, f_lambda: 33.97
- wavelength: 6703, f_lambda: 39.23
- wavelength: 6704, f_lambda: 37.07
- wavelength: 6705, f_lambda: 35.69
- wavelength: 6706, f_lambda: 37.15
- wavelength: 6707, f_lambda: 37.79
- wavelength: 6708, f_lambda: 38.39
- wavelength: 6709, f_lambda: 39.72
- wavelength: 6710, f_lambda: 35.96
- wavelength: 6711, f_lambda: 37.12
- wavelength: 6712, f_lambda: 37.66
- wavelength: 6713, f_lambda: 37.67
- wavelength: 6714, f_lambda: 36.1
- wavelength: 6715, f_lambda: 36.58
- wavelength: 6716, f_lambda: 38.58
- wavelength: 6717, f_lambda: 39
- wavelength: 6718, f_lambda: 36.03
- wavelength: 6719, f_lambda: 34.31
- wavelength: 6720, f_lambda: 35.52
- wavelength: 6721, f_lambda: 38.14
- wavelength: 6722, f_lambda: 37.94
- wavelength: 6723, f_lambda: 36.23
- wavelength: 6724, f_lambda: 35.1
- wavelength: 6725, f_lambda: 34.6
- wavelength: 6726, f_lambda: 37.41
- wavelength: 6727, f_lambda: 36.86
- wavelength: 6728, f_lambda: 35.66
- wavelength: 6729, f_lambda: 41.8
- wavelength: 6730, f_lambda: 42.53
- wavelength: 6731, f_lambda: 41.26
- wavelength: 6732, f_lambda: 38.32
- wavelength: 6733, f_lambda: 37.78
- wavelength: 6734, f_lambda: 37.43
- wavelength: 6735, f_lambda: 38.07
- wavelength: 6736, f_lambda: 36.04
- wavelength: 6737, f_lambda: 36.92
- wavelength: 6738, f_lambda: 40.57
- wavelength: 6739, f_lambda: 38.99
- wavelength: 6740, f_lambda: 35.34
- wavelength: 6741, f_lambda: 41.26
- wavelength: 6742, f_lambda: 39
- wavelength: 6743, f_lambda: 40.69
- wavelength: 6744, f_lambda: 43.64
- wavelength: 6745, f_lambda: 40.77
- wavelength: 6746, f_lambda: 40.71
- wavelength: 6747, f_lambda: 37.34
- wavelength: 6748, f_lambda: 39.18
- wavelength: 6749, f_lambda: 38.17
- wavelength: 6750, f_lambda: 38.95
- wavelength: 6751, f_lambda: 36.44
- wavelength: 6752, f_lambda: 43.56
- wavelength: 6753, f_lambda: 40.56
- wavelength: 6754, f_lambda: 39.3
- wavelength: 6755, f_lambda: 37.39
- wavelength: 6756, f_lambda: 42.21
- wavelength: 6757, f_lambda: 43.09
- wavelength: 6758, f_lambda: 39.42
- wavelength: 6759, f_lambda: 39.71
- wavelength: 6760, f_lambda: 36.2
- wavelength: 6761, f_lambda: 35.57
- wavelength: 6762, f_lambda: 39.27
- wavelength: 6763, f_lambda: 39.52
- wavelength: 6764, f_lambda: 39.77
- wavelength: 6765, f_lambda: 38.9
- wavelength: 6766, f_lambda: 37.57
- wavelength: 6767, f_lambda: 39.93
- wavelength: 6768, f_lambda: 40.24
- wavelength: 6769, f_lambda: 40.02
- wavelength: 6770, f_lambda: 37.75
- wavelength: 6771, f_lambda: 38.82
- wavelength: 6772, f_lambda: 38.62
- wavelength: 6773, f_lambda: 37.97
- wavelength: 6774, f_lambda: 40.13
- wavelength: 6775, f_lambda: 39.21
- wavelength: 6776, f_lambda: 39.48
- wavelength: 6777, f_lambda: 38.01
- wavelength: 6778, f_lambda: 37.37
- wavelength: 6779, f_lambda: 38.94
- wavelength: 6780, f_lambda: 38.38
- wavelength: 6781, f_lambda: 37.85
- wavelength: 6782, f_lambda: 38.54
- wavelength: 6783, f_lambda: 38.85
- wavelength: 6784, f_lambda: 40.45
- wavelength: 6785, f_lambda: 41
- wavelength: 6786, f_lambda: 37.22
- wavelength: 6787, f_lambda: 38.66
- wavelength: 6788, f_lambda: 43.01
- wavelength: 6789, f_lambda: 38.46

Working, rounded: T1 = 35.57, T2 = 30.08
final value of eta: -5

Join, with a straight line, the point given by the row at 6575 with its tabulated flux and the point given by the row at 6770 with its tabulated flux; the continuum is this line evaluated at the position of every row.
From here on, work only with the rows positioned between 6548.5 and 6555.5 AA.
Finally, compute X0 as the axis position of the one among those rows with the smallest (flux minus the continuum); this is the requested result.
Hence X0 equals 6549 AA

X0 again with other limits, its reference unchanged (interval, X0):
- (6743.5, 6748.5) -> 6747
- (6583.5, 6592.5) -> 6584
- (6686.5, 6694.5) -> 6689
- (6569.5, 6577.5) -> 6577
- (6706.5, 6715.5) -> 6710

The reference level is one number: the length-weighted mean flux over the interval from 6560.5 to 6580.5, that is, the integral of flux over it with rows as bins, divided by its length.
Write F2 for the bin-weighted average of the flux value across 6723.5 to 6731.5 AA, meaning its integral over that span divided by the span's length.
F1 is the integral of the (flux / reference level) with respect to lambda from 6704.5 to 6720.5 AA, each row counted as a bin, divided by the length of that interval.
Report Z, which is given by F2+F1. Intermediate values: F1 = 1.05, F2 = 38.2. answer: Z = 39.2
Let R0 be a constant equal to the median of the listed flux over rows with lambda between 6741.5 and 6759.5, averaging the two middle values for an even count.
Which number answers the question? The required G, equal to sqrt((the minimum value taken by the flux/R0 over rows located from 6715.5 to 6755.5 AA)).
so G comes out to 0.93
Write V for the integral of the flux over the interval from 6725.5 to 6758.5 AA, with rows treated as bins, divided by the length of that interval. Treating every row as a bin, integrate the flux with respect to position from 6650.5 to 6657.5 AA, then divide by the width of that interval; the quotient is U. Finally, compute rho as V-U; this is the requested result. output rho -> 2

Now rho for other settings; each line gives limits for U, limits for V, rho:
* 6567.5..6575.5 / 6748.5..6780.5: 4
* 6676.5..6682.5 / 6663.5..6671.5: -1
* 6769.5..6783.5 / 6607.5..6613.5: -1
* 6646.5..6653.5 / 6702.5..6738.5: 1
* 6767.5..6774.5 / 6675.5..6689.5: -1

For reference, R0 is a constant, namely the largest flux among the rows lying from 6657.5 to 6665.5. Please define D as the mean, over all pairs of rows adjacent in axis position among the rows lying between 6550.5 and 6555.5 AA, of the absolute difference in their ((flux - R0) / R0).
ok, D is 0.011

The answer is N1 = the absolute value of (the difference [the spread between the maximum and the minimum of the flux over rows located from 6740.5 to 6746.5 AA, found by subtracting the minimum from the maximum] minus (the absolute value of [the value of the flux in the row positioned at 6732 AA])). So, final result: 33.7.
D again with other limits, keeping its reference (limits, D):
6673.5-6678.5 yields 0.051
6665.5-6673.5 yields 0.050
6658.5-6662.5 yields 0.053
